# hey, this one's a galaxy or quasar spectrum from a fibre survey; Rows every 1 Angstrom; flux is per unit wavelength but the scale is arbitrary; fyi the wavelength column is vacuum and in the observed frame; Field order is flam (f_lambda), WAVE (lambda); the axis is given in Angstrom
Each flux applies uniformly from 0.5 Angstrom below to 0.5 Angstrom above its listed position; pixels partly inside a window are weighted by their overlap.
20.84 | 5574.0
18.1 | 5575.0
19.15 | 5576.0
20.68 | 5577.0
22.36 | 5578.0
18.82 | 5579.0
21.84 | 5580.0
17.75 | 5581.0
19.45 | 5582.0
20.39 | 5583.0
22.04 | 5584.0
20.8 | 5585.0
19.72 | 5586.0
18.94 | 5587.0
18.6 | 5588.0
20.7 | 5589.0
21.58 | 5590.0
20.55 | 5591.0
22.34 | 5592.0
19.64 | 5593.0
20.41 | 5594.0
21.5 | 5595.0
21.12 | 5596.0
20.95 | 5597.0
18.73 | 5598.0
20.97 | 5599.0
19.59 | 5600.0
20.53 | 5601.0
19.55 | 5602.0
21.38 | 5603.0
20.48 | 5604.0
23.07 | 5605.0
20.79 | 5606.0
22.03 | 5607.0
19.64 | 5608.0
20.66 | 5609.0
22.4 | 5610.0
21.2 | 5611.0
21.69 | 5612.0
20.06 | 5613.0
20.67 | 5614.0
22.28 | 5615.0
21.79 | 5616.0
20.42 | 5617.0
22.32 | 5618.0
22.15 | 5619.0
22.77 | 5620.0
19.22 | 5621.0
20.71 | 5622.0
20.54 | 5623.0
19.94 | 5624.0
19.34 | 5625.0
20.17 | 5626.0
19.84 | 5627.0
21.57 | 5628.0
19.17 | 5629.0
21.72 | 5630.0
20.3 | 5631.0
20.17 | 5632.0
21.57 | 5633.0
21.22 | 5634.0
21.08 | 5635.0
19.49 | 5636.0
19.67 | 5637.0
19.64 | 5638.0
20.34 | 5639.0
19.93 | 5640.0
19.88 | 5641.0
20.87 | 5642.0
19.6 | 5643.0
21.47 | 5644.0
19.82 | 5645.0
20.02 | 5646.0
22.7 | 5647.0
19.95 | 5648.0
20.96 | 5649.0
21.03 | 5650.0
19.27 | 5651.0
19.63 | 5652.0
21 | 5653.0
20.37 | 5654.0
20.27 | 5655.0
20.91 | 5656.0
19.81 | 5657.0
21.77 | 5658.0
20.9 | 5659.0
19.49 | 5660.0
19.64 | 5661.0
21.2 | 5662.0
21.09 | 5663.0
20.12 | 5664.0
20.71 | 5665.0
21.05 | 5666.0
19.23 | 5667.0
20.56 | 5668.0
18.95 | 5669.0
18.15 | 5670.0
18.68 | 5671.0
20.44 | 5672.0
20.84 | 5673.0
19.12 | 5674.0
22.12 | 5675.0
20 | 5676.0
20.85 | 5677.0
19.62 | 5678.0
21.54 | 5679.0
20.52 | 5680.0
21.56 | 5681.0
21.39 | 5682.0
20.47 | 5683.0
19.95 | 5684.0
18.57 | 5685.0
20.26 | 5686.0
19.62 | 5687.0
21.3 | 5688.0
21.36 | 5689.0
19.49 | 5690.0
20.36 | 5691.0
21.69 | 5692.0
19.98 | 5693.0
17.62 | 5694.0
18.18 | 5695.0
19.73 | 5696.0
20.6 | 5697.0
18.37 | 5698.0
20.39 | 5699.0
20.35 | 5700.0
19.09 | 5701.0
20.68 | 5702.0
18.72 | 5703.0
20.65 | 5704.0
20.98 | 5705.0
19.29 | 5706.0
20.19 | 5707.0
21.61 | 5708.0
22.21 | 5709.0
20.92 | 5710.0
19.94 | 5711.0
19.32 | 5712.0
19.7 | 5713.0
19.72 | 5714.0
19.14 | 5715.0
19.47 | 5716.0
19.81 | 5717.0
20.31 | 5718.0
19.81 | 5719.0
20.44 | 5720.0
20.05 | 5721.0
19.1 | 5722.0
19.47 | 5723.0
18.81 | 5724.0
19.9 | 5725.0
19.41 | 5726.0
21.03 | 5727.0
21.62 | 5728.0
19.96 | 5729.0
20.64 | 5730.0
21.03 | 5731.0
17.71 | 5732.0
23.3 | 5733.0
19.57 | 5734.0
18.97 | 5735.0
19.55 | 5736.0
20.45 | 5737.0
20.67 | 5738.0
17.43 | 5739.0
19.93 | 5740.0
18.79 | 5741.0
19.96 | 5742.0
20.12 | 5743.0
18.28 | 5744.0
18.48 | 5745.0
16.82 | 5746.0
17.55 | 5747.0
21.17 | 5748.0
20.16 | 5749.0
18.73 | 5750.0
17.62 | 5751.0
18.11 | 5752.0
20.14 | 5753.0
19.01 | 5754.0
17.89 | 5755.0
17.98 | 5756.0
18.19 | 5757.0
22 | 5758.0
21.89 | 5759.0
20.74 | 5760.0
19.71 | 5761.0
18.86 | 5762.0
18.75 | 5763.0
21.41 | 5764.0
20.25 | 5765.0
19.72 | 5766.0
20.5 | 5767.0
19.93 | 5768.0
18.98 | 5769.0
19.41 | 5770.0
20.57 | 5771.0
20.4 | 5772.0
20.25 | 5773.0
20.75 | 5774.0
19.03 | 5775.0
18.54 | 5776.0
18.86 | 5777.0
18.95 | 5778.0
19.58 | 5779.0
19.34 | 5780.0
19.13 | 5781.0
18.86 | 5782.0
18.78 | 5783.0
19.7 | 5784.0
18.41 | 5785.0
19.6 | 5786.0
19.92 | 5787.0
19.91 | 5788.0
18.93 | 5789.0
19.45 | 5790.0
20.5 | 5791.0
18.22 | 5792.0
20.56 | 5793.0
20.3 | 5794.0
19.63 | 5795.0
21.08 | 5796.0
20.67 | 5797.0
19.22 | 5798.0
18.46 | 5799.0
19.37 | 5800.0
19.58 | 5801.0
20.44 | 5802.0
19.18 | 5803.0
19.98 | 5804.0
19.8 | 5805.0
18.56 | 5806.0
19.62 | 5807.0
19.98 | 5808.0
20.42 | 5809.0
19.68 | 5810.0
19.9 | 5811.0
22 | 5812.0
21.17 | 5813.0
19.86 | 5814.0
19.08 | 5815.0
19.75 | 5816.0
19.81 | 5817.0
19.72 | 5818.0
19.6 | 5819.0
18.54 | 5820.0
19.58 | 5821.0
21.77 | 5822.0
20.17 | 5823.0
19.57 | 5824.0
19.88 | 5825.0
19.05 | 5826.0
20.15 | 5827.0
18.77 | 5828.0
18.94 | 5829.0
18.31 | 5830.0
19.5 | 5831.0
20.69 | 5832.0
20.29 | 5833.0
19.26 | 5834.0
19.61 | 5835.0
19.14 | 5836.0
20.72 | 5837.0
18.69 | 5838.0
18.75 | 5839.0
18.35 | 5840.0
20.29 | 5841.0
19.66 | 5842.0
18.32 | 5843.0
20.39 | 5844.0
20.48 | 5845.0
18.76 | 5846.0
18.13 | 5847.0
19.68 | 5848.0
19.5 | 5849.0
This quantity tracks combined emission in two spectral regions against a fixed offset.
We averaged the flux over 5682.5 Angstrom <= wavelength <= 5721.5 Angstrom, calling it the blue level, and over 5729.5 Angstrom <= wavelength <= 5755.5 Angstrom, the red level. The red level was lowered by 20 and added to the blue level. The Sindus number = 19.3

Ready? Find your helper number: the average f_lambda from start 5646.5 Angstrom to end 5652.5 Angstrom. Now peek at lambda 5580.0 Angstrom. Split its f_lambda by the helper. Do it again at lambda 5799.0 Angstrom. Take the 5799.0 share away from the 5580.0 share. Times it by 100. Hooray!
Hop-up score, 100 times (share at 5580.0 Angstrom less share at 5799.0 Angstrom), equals 16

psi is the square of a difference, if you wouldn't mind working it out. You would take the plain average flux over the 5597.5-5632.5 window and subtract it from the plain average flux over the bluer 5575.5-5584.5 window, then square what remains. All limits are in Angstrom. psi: 0.27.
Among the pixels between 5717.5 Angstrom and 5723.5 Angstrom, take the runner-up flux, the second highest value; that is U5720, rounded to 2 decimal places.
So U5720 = 20.31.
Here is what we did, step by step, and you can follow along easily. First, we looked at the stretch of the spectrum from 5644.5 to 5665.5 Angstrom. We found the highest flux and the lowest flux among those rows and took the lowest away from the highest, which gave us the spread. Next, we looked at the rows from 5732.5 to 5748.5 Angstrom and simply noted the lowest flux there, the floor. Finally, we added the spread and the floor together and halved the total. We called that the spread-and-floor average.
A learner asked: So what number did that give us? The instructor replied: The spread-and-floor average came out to 10.1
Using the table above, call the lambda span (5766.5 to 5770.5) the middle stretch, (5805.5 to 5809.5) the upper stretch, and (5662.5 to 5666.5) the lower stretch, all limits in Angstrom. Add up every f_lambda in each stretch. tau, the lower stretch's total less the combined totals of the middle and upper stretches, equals -74.4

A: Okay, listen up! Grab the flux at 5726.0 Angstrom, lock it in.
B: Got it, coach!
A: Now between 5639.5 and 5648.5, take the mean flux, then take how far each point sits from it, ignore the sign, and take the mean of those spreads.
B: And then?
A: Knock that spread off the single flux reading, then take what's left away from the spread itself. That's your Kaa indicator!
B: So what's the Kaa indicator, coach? -17.8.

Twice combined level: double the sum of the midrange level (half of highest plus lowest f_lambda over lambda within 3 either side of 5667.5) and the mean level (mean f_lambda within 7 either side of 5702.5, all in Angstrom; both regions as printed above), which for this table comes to 80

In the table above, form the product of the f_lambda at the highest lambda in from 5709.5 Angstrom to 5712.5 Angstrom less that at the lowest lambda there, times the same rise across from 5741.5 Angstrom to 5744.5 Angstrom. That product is 2.69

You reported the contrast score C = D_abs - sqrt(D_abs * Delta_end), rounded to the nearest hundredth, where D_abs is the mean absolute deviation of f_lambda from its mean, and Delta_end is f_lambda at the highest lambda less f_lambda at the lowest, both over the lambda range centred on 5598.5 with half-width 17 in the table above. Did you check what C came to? -0.70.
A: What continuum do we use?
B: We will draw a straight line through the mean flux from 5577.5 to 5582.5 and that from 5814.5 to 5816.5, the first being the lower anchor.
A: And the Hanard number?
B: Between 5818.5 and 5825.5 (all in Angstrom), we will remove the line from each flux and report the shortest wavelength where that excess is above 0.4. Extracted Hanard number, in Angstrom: 5822.0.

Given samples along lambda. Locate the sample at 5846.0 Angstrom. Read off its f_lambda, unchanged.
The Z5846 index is 18.76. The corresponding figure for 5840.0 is 18.35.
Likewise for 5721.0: 20.05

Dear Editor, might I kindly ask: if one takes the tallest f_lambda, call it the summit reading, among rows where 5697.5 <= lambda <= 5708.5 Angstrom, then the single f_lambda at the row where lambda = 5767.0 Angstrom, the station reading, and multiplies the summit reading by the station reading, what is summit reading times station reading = 443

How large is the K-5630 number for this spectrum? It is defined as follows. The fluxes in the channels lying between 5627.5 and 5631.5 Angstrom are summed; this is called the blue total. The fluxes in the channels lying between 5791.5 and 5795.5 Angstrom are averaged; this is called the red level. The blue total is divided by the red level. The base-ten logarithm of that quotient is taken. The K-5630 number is 0.624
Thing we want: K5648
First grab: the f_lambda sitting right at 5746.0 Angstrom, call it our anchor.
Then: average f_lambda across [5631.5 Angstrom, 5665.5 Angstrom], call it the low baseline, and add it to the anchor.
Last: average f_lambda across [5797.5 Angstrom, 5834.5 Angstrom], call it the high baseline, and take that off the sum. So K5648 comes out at 17.6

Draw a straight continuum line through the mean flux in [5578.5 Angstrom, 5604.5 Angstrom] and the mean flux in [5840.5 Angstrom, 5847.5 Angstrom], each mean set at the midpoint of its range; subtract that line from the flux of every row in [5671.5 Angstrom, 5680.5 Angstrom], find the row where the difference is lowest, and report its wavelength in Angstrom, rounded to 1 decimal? 5674.0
